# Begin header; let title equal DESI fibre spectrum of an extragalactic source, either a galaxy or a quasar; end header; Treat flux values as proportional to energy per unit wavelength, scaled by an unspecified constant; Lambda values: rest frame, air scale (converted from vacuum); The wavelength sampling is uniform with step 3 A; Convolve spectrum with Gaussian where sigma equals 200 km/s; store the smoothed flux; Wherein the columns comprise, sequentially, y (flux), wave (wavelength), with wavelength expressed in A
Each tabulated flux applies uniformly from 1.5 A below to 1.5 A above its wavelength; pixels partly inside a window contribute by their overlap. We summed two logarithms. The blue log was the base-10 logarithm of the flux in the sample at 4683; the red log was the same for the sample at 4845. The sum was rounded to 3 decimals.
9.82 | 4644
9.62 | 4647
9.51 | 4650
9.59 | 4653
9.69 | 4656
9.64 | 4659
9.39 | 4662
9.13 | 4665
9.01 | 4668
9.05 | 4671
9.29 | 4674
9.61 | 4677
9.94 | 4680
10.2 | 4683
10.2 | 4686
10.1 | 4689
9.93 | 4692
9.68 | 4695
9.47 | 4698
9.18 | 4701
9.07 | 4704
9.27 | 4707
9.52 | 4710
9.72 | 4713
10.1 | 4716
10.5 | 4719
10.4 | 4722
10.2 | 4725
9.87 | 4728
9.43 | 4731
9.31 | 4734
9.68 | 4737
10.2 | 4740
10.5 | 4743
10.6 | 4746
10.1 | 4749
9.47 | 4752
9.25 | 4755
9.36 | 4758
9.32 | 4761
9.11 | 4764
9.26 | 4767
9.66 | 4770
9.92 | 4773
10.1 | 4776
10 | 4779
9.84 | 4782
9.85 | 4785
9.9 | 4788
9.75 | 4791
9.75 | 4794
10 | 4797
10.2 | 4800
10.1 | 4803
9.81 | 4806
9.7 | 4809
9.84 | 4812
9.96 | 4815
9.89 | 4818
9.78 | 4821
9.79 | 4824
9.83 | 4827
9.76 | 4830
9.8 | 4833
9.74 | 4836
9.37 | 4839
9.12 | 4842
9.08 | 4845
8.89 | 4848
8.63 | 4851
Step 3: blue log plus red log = 1.967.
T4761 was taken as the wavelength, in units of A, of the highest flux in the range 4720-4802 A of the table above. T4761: 4746 A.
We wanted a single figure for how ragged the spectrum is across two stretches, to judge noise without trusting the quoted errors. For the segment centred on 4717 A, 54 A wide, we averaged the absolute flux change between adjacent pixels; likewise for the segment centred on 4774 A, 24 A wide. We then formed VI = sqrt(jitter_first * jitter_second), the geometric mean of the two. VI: 0.222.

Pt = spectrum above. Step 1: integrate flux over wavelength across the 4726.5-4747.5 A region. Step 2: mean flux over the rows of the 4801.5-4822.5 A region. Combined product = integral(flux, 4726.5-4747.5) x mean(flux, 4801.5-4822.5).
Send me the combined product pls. 2060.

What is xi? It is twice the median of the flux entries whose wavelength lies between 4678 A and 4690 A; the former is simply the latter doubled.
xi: 20.3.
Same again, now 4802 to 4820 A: 19.7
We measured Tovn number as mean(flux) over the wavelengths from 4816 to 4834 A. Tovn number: 9.81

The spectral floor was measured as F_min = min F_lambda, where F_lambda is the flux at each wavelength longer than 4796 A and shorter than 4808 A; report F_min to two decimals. 9.81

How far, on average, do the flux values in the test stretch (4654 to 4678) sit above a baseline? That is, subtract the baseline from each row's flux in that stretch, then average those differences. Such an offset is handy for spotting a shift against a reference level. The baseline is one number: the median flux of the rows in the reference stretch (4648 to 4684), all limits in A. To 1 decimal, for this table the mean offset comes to -0.2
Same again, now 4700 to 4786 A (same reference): 0.2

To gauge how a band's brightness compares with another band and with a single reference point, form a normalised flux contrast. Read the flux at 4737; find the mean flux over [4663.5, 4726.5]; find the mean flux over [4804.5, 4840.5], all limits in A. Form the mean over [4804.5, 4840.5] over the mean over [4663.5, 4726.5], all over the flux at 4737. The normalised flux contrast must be 0.104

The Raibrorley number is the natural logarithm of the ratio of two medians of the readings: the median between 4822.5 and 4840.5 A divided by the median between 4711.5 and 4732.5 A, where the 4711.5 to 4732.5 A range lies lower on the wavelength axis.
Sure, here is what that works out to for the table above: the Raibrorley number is -0.03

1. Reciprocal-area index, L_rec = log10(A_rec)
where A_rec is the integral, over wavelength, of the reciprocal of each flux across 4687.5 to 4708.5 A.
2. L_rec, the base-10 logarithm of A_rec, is 0.344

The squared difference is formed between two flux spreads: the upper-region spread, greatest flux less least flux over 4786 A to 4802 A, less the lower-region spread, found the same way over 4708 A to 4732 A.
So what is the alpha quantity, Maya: 0.38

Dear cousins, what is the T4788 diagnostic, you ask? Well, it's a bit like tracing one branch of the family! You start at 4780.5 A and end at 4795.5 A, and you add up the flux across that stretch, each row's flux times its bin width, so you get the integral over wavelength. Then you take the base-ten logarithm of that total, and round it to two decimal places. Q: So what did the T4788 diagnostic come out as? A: 2.17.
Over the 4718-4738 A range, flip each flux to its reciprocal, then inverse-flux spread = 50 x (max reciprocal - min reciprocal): 0.61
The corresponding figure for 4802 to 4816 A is 0.20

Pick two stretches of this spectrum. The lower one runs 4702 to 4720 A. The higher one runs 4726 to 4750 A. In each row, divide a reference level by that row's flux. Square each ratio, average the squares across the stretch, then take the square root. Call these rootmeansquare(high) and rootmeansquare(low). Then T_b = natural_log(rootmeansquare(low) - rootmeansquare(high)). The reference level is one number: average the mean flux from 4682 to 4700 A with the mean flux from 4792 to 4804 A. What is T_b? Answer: -3.57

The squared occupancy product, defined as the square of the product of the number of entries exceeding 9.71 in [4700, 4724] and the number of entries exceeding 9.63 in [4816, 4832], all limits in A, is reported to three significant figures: 400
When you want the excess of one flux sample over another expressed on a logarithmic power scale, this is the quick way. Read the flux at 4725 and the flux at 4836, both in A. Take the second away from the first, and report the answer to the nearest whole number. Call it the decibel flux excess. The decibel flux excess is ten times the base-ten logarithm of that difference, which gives -3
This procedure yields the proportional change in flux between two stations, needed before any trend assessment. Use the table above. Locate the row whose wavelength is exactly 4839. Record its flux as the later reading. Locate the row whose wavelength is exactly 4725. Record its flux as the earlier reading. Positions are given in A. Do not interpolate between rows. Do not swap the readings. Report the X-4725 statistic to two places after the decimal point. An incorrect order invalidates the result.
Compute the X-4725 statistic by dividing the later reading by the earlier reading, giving 0.92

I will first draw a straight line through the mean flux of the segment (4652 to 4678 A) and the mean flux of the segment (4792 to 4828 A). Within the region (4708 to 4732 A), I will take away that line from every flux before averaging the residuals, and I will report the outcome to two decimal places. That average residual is 0.40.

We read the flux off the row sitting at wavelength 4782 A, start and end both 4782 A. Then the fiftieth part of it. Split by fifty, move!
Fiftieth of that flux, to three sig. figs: 0.197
